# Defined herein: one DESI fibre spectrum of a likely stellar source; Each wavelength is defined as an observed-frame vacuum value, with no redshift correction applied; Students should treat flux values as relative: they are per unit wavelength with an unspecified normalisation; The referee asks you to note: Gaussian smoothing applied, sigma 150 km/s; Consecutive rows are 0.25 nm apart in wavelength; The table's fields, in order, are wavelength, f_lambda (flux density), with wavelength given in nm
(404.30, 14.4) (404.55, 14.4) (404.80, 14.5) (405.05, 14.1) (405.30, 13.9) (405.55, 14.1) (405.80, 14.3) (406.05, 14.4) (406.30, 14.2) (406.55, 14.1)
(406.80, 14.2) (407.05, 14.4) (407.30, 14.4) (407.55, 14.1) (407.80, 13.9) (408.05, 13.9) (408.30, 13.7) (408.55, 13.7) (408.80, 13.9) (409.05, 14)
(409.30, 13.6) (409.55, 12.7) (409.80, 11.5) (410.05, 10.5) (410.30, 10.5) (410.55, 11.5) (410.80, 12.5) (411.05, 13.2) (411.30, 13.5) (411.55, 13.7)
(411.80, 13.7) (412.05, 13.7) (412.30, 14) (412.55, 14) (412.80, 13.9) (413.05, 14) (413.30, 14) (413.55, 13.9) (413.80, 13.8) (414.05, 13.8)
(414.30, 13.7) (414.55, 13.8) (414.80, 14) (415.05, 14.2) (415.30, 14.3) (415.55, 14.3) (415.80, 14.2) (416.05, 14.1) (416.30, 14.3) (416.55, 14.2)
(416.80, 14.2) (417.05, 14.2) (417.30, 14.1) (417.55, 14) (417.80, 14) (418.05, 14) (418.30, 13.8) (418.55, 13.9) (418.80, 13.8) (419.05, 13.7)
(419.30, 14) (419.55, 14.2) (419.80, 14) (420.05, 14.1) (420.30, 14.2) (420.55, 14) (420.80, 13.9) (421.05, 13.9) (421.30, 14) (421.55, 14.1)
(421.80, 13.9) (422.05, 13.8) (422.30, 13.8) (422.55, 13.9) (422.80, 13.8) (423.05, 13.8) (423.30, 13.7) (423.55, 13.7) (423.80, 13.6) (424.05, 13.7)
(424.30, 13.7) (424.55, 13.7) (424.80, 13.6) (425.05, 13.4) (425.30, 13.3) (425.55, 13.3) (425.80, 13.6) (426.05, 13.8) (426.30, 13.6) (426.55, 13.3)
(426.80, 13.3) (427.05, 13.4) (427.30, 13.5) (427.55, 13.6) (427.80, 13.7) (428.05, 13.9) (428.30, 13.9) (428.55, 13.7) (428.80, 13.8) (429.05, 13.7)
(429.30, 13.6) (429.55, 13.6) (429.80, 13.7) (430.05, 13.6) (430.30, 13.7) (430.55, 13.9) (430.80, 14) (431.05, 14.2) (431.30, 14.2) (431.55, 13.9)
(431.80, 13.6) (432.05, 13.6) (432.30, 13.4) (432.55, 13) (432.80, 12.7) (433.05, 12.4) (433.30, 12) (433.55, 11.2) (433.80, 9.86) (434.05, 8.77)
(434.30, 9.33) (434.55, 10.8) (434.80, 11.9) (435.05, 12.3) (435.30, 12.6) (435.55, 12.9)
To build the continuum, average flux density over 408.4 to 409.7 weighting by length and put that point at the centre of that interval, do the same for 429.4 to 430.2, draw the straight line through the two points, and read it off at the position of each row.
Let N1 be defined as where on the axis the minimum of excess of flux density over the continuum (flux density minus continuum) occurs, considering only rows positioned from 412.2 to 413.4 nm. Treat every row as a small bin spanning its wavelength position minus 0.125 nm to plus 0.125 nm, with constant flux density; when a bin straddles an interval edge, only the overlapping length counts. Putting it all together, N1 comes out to 412.80 nm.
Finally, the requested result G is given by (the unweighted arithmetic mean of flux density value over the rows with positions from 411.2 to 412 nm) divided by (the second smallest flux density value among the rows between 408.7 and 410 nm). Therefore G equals 1.07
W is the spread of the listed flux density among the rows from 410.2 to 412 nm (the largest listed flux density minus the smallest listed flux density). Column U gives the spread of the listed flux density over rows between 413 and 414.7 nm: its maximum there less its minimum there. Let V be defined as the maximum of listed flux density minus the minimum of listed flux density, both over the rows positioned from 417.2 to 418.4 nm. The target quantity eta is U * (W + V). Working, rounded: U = 0.30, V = 0.30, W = 3.2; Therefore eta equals 1.05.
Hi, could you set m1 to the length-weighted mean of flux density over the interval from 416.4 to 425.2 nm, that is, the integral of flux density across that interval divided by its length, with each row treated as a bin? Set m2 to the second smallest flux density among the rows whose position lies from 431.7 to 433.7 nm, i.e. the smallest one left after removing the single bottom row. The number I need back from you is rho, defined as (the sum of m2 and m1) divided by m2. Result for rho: 2.16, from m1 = 13.9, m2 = 12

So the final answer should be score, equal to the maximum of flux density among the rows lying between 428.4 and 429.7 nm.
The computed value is 13.8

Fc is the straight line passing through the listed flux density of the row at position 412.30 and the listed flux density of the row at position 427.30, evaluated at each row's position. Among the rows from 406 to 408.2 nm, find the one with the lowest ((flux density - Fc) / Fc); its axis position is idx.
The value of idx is 407.80 nm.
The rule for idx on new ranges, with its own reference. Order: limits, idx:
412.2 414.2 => 413.80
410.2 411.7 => 410.30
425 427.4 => 425.30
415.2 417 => 416.05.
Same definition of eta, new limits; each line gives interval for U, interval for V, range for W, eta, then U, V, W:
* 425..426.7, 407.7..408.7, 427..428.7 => 0.35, 0.50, 0.20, 0.5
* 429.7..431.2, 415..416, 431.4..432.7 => 0.60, 0.60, 0.10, 0.9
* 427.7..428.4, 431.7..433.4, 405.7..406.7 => 0.38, 0.20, 1.60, 0.3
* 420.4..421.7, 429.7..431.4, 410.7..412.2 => 0.36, 0.20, 0.60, 1.2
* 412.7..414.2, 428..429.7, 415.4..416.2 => 0.10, 0.20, 0.30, 0.2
